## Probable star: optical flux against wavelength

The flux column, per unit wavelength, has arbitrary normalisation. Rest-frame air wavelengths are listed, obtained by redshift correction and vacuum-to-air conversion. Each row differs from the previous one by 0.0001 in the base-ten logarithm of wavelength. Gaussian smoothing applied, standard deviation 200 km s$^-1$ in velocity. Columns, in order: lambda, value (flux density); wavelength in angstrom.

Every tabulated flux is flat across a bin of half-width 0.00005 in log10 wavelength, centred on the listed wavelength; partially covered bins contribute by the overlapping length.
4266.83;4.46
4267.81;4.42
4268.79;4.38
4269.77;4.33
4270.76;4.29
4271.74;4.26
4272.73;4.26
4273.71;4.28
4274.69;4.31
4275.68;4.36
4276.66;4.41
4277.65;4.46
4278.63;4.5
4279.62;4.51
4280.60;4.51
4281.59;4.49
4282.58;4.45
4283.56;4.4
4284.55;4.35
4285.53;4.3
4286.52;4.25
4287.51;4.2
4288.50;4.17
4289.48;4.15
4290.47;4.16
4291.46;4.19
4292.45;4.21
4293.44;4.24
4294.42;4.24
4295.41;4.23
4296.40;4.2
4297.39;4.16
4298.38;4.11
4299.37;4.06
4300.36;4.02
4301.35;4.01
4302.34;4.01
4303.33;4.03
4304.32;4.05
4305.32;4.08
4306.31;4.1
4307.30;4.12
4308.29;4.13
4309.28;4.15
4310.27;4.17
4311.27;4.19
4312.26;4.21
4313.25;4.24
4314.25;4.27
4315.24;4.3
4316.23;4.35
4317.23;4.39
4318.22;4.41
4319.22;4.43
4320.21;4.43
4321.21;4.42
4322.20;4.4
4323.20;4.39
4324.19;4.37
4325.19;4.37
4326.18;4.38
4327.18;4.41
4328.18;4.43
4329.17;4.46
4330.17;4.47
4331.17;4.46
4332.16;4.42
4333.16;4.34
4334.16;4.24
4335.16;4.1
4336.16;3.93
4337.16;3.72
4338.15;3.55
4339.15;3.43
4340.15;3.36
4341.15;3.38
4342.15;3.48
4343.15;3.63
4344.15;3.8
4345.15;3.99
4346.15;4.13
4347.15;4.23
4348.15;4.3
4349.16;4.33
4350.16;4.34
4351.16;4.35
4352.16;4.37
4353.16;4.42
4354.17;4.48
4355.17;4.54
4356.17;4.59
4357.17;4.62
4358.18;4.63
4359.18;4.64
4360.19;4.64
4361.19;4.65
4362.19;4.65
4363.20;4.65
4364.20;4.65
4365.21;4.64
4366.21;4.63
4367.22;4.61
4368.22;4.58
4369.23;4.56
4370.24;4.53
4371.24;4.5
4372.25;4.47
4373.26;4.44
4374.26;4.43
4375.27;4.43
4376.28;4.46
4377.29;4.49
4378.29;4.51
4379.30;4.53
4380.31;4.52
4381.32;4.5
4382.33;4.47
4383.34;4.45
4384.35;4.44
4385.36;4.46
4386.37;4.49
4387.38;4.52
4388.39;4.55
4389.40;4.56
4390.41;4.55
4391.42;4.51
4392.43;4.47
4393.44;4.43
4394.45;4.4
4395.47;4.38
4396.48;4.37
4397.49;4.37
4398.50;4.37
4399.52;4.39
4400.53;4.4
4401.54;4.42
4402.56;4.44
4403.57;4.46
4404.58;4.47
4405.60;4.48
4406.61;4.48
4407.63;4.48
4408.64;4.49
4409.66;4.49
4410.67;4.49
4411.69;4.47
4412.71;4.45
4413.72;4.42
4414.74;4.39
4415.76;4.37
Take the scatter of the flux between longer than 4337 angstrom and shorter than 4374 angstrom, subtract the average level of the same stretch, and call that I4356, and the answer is -3.9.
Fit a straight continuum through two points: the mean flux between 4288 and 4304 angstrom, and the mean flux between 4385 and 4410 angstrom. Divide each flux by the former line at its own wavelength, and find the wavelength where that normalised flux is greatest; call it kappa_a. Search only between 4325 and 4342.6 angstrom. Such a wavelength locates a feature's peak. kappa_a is 4330.17 angstrom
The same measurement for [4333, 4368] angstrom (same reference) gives 4361.19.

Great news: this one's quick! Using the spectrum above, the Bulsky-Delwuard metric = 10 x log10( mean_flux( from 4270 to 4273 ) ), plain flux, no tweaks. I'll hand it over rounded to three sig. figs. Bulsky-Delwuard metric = 6.30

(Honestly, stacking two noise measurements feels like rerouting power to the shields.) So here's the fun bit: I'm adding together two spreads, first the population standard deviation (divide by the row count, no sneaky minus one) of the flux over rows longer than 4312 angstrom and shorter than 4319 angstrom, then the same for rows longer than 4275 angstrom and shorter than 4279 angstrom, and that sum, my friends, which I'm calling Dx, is 0.12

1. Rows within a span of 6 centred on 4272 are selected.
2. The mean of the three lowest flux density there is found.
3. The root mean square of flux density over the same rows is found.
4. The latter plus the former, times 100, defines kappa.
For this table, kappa 856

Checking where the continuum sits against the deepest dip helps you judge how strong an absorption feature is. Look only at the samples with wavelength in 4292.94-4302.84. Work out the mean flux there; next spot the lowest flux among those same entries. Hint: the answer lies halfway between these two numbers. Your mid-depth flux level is 4.07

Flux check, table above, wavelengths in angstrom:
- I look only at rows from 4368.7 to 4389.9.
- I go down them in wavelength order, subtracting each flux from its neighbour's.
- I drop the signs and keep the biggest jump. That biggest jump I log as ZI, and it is 0.030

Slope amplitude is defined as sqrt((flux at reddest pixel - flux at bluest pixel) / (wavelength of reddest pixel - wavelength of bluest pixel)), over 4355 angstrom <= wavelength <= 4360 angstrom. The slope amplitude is 0.158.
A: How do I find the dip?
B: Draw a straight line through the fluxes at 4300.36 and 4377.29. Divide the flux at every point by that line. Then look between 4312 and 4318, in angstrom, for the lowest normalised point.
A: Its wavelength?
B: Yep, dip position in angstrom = 4312.26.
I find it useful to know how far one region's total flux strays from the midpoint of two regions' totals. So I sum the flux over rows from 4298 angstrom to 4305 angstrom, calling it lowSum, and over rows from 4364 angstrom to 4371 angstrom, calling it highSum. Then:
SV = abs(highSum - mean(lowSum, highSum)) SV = 2.0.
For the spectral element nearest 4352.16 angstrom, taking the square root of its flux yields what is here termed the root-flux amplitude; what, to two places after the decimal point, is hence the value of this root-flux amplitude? 2.09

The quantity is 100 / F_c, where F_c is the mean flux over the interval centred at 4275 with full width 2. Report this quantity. 23.1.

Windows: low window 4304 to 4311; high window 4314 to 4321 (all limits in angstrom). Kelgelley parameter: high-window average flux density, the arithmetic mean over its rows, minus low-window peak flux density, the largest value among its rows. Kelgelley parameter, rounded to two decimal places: 0.20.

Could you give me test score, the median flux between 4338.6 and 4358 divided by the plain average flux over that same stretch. 1.05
